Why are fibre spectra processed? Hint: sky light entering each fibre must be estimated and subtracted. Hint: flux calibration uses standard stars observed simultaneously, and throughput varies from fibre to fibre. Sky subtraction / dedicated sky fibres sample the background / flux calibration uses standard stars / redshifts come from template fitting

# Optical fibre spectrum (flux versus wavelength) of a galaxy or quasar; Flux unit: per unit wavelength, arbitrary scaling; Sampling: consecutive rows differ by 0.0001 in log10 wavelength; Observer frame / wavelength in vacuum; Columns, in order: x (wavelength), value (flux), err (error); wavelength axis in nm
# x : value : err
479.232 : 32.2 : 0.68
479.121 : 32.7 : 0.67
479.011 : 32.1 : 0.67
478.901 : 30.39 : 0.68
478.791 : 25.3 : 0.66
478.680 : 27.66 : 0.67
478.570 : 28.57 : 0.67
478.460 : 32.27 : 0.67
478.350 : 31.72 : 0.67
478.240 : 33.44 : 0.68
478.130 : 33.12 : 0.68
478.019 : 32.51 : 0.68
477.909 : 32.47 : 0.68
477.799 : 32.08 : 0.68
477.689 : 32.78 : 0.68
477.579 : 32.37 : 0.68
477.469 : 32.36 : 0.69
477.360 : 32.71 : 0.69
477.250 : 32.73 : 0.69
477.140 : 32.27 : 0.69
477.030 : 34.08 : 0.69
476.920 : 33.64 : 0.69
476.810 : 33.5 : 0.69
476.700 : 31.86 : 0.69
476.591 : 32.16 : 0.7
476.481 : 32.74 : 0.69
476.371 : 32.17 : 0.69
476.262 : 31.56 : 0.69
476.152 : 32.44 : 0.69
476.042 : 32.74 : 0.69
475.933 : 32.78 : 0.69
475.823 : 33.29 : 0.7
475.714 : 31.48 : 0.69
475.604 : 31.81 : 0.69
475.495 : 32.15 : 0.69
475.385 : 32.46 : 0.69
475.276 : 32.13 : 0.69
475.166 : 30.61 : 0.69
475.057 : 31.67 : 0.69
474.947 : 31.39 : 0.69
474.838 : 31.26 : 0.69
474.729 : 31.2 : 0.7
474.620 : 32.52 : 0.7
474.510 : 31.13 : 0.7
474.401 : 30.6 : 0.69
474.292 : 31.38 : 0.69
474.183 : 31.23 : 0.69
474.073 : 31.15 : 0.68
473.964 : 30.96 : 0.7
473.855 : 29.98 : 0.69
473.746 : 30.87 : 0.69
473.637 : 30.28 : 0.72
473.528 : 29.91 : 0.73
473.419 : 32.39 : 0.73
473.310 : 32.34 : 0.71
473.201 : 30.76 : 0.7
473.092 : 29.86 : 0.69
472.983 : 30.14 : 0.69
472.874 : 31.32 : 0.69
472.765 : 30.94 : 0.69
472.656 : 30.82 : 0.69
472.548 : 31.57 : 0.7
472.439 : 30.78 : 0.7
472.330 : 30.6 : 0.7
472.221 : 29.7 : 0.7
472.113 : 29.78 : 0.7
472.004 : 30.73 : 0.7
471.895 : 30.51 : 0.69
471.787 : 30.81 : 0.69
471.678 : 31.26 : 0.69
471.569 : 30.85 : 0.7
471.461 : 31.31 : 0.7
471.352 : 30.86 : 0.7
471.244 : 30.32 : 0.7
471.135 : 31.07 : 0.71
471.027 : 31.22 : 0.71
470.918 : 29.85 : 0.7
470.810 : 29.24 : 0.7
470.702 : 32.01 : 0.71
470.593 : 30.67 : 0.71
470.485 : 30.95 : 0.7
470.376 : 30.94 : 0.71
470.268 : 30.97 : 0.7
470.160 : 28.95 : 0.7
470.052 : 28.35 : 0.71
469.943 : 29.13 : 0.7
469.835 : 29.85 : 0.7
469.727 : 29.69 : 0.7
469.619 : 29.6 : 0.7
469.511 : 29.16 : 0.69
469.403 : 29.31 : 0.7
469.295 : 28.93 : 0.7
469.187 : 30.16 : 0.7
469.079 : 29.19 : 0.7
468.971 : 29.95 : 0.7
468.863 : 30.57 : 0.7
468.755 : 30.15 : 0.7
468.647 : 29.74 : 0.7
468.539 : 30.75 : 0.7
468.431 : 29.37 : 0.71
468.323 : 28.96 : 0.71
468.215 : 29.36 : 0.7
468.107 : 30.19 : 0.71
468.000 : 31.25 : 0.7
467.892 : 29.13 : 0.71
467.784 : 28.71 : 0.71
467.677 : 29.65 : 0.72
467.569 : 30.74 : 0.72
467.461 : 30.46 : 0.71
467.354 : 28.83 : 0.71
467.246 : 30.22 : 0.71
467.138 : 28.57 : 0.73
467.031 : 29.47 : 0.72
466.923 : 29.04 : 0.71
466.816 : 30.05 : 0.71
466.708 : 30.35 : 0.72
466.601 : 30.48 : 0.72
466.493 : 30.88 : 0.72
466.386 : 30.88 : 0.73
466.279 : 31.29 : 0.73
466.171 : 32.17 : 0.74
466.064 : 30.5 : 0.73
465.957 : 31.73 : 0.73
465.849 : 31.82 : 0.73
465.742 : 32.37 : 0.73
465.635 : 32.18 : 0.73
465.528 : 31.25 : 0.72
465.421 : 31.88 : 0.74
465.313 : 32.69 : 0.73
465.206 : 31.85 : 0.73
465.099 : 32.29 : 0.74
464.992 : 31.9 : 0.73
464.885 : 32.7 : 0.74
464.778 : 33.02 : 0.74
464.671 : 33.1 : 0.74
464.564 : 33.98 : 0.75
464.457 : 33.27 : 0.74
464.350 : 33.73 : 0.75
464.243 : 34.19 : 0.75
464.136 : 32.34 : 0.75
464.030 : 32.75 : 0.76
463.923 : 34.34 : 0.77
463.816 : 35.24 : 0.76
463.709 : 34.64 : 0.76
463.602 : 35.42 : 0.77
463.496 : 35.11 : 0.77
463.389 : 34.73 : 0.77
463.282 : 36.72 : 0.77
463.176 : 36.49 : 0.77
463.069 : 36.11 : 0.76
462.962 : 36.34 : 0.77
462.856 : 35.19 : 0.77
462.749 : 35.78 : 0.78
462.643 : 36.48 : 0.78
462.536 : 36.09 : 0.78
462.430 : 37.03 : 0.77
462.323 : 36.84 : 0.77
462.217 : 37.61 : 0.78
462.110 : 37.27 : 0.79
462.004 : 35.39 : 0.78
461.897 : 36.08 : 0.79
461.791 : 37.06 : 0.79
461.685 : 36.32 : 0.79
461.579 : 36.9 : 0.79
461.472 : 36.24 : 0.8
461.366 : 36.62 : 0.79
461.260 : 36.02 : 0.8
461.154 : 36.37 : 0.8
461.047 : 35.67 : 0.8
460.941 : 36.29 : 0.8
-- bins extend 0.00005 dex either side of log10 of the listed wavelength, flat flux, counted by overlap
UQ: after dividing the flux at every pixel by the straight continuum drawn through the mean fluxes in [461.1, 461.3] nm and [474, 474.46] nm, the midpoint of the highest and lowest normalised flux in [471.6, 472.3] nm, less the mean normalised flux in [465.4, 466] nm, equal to 0.03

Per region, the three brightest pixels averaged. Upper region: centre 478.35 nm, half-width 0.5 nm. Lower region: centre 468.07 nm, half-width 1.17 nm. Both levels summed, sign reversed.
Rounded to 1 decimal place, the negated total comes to -63.9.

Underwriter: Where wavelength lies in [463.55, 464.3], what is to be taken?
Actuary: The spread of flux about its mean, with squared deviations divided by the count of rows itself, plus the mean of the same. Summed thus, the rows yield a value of 35.2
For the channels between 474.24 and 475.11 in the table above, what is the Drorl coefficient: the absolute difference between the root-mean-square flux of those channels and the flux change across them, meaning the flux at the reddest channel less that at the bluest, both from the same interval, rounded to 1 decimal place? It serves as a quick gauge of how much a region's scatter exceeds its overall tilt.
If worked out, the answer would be 31.1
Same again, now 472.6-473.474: 29.5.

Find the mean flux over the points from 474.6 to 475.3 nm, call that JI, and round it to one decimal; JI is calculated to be 31.5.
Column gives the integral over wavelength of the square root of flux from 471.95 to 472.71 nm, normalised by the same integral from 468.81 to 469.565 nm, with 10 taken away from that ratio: -8.98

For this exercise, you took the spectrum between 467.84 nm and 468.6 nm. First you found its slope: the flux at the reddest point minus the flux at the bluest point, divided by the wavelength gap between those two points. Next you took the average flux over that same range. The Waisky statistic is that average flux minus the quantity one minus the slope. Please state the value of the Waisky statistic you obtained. 31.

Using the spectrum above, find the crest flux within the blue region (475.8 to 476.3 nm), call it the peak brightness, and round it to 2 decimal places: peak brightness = 33.29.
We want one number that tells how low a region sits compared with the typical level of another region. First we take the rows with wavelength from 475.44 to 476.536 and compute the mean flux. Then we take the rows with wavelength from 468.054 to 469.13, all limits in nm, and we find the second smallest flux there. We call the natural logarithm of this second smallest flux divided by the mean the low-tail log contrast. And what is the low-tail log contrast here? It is -0.10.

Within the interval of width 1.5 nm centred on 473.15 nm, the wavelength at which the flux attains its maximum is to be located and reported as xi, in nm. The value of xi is 473.419 nm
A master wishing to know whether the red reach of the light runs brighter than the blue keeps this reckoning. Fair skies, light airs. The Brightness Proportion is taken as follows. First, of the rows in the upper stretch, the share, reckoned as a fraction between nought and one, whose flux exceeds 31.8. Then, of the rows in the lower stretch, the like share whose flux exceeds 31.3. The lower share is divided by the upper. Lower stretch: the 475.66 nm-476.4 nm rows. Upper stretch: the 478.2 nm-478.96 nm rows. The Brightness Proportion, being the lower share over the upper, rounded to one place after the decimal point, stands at 3.5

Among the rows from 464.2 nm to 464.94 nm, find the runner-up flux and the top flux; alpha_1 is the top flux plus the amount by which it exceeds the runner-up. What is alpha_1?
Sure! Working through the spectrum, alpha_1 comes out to 34.4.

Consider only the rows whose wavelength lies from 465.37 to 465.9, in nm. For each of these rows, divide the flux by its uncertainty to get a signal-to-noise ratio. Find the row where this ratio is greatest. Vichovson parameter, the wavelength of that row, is 465.742 nm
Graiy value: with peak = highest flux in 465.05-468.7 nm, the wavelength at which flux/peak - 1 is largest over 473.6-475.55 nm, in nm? 474.620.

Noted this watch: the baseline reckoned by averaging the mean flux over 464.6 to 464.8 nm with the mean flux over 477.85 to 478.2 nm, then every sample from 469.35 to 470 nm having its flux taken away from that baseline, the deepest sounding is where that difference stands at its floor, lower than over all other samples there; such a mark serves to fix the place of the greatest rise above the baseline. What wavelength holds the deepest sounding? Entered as 469.835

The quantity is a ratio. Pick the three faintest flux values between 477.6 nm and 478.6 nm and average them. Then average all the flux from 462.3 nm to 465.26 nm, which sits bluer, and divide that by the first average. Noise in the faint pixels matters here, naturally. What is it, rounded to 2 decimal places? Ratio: 1.12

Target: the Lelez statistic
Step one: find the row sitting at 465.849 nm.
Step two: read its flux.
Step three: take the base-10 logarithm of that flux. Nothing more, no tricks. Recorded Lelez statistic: 1.50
